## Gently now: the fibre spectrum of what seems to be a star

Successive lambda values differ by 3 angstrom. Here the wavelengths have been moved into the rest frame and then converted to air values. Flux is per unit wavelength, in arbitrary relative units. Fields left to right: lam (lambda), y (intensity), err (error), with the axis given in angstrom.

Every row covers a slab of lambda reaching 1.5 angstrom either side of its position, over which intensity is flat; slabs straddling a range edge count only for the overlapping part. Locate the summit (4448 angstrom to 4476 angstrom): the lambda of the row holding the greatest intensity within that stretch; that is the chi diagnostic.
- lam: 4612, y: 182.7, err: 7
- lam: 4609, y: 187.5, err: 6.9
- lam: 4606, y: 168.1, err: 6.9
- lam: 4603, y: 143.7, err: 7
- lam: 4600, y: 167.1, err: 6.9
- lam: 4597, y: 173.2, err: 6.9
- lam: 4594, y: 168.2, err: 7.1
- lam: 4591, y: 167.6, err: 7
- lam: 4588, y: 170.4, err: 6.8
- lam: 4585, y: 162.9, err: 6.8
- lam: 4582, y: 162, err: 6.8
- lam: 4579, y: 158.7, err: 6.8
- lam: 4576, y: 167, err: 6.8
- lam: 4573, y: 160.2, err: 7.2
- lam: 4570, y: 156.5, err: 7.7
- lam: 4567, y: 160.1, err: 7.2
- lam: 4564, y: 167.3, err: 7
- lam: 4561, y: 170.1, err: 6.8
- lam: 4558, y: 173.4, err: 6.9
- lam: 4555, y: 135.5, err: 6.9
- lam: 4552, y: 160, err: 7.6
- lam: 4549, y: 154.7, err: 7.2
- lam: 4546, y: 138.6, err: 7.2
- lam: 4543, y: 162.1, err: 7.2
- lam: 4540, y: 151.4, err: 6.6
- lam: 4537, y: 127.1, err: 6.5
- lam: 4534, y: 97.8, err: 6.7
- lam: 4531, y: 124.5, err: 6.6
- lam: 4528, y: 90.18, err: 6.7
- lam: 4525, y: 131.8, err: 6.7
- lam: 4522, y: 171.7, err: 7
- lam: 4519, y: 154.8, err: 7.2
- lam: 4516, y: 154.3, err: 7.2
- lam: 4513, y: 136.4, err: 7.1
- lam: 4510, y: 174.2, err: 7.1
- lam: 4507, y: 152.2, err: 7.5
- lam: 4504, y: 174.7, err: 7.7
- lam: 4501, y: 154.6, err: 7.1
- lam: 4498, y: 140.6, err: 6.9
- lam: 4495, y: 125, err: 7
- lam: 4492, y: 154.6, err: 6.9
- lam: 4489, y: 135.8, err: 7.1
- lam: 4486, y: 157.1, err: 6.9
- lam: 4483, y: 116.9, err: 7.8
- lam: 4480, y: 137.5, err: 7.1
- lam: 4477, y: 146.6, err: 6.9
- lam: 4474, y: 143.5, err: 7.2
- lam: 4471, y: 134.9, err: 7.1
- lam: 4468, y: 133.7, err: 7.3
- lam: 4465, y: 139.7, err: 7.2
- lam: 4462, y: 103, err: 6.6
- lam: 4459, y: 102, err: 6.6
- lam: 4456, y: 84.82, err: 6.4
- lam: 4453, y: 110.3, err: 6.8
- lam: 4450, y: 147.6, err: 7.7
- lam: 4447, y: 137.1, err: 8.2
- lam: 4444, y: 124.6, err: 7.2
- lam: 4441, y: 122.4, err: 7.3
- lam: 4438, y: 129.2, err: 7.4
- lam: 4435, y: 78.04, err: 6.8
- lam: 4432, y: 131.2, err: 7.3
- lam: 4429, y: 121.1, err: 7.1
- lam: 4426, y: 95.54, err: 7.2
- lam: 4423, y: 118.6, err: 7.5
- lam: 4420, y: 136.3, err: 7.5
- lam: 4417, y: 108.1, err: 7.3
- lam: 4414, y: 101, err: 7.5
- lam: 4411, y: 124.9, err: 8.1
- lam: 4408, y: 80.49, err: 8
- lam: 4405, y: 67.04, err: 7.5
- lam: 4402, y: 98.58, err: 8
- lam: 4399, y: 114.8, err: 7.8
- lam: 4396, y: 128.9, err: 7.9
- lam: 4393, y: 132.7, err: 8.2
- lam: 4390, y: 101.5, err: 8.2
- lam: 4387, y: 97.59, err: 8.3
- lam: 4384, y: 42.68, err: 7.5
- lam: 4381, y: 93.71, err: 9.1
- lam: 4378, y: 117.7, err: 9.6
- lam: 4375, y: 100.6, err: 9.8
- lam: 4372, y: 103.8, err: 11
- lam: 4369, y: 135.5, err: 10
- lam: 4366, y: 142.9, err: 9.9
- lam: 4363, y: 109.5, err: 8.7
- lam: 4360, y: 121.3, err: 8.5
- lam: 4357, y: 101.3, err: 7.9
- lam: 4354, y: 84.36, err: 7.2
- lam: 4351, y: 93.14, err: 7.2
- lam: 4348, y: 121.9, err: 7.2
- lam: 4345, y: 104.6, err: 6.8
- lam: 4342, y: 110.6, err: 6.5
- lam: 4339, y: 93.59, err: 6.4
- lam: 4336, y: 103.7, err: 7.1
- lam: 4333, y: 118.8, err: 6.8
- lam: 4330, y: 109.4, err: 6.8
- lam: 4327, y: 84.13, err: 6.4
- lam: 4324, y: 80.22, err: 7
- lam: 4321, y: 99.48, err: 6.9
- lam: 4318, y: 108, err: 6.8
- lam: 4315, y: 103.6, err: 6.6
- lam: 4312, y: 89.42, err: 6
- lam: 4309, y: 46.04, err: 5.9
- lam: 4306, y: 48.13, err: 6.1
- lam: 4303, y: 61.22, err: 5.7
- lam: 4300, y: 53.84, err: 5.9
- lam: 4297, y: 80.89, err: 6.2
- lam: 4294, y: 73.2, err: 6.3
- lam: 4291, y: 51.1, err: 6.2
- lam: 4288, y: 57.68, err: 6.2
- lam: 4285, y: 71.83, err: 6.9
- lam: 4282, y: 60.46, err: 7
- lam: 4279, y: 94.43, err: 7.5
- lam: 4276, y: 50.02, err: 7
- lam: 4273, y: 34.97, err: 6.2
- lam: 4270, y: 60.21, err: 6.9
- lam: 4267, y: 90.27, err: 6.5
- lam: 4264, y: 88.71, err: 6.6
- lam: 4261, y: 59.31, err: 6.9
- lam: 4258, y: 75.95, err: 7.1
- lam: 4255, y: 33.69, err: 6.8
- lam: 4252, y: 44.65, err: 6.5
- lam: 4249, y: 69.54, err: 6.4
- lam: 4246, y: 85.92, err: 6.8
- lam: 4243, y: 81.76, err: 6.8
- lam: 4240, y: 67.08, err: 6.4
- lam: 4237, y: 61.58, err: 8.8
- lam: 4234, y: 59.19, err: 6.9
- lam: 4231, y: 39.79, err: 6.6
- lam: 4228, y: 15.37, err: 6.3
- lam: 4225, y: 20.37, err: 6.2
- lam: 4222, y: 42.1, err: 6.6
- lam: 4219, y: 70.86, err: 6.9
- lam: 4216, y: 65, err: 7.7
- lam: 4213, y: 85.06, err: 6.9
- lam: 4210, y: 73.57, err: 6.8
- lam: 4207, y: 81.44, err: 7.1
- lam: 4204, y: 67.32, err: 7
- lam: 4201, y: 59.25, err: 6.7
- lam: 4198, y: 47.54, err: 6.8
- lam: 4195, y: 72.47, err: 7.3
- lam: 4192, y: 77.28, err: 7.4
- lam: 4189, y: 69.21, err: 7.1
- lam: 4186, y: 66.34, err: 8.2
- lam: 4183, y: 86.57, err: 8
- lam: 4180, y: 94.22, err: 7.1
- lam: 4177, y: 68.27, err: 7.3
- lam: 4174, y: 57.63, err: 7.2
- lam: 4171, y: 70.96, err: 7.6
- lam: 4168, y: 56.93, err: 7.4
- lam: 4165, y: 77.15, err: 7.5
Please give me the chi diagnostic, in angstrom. 4450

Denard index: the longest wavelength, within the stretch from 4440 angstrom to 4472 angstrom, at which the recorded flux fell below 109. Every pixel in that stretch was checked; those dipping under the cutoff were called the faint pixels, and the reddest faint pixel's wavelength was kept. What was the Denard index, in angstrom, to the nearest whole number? 4462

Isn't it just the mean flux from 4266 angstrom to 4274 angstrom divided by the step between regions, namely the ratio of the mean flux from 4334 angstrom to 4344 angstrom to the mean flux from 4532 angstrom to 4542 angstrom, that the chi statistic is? 76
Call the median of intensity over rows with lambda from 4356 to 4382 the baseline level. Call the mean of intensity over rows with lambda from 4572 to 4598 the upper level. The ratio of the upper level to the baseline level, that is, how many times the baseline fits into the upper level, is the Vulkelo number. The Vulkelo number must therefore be 1.5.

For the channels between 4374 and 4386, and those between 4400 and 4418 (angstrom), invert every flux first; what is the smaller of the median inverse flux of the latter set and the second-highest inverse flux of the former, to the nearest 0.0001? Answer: 0.0100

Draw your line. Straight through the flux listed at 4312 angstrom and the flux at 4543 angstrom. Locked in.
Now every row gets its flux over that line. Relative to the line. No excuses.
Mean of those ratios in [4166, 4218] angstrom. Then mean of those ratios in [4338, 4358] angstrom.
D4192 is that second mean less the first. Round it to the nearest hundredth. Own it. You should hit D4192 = -0.37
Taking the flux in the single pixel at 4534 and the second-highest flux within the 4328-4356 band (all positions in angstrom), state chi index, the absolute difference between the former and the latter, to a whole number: 21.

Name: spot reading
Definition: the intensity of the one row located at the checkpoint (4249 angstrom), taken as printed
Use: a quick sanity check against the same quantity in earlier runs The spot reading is 69.54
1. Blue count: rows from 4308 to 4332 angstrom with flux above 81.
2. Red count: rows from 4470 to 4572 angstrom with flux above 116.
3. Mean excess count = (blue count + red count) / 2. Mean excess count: 19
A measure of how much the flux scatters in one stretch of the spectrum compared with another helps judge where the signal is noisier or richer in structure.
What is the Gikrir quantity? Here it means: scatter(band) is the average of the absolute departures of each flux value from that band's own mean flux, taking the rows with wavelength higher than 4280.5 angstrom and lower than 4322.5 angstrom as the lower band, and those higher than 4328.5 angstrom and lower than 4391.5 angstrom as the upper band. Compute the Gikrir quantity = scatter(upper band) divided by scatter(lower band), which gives 0.76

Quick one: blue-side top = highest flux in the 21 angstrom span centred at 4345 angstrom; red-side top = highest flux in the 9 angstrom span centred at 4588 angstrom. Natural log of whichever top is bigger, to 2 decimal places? 5.14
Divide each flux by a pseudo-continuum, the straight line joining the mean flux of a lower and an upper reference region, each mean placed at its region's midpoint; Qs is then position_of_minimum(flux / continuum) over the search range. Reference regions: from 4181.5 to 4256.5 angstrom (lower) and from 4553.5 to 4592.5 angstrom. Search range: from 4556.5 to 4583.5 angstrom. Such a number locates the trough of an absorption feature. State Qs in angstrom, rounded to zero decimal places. 4579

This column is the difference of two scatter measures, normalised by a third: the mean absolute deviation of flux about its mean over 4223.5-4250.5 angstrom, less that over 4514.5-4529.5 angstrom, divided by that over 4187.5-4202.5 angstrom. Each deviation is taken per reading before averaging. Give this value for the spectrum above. -0.36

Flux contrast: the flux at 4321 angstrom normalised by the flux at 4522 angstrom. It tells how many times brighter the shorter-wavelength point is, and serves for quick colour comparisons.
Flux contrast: 0.58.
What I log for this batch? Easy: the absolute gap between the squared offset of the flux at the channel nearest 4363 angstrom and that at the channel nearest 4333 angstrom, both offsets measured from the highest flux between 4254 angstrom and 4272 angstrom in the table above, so 444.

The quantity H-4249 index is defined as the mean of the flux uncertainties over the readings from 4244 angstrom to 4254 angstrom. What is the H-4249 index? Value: 6.6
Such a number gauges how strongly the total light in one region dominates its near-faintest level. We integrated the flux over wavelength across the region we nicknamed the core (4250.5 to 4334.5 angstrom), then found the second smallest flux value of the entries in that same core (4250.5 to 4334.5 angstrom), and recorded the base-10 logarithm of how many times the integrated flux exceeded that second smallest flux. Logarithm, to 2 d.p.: 2.24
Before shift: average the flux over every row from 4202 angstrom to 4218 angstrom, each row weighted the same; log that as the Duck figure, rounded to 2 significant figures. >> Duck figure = 74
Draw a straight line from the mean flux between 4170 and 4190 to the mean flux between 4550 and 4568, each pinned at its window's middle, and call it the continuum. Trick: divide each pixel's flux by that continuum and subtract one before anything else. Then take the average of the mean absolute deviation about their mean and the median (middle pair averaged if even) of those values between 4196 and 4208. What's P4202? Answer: -0.03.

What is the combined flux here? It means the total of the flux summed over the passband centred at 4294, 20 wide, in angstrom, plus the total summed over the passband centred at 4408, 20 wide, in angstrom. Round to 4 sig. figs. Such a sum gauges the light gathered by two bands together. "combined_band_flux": 1145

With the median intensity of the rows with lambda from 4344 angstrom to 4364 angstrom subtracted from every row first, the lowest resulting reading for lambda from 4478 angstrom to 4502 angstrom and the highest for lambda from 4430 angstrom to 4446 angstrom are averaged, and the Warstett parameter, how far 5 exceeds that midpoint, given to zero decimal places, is -14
